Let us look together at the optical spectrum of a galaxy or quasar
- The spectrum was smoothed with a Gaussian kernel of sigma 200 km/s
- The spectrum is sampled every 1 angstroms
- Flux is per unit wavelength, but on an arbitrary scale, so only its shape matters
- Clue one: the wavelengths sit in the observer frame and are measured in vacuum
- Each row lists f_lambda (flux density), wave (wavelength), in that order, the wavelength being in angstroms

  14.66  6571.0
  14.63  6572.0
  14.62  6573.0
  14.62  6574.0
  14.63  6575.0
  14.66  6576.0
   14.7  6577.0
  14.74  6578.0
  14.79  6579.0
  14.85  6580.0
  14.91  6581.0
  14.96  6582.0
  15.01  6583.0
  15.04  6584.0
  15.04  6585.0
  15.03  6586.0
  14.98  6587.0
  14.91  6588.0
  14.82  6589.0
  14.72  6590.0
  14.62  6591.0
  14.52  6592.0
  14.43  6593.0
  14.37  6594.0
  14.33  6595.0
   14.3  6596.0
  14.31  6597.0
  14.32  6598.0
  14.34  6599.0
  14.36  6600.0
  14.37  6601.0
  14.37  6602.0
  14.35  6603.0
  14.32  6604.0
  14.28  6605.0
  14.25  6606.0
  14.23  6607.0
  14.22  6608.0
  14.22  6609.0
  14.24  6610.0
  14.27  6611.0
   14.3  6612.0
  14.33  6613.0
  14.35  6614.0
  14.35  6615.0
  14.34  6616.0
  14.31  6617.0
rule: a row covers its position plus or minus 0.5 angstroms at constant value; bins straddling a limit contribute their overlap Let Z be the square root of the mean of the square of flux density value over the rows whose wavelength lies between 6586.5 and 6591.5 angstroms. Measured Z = 14.8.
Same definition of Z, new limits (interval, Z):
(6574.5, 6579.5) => 14.7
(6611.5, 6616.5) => 14.3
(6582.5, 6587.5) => 15.0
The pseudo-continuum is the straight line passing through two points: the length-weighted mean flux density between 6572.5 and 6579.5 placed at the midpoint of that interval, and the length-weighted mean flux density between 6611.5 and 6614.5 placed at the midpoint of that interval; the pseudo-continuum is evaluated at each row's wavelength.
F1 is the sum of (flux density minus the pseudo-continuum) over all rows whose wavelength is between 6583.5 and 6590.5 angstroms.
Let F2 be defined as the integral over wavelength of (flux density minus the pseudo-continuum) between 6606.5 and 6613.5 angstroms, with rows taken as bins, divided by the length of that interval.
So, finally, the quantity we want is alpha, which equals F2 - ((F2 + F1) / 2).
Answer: -1.3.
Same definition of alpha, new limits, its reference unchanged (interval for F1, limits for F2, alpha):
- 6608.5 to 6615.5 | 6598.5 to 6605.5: 0.1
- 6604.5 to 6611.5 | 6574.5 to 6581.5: 0.5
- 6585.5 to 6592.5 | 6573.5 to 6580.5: -0.8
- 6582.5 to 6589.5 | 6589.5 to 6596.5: -1.4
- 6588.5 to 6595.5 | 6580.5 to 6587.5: 0.1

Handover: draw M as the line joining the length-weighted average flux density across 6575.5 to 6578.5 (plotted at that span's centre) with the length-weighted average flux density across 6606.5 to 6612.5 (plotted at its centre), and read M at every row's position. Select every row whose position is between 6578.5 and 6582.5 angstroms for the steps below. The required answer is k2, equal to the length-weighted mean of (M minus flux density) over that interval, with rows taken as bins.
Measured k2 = -0.23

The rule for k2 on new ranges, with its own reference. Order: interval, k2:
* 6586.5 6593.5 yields -0.20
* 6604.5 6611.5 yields 0.02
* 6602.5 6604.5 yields 0.00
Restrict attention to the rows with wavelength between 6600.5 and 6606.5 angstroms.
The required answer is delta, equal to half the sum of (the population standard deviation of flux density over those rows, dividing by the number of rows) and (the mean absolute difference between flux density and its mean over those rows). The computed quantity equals 0.043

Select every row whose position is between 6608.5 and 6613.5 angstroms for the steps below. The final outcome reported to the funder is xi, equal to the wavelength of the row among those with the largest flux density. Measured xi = 6613.0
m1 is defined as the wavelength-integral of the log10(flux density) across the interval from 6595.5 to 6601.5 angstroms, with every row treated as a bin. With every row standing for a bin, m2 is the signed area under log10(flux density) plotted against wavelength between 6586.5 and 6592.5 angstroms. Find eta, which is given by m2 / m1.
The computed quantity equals 1.01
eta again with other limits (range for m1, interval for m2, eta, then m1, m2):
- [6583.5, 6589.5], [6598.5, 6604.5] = 0.98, 7.05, 6.94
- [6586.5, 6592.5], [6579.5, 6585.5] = 1.01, 7.01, 7.05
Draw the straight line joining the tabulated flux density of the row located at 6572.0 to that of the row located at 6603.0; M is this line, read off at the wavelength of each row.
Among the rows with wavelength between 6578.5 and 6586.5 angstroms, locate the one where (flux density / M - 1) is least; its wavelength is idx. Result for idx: 6579.0 angstroms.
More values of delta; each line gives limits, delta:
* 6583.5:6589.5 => 0.076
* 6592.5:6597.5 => 0.045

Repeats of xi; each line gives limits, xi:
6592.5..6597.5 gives 6593.0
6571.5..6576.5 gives 6576.0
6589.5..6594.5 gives 6590.0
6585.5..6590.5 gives 6586.0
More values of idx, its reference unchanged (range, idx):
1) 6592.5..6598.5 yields 6596.0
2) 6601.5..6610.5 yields 6608.0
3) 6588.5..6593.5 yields 6593.0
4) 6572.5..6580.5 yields 6573.0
